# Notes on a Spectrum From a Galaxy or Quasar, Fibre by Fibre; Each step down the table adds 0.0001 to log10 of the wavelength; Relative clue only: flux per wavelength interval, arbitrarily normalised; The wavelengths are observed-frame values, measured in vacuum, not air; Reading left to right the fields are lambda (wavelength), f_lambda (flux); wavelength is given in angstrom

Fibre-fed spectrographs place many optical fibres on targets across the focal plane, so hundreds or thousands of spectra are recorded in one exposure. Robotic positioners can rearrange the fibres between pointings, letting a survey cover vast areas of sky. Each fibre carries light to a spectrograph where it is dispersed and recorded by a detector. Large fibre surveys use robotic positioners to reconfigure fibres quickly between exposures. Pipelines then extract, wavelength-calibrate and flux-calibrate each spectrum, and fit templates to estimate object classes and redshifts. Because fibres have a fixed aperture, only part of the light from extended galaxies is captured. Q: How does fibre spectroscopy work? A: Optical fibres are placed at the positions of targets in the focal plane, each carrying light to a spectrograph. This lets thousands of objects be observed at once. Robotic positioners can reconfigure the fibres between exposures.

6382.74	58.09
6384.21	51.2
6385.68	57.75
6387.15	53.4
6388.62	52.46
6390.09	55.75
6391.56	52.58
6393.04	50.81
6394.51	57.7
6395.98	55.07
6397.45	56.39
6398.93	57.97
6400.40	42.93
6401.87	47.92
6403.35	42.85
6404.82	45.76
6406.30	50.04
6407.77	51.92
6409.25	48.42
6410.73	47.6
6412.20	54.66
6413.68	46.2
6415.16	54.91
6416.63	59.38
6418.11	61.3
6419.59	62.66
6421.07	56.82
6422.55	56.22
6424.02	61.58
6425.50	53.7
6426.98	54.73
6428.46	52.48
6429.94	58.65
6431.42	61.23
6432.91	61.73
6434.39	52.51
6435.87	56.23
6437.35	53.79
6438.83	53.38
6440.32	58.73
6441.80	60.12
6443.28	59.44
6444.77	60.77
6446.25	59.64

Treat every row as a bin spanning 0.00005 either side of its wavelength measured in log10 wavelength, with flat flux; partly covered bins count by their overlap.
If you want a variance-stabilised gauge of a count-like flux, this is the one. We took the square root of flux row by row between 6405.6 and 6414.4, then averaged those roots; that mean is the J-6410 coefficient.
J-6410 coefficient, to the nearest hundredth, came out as 7.05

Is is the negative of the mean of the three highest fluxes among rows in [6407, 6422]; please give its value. -61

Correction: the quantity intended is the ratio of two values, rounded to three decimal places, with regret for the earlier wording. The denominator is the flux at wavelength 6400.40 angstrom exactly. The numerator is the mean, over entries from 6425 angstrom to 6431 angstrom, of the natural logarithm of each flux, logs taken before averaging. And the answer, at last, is 0.093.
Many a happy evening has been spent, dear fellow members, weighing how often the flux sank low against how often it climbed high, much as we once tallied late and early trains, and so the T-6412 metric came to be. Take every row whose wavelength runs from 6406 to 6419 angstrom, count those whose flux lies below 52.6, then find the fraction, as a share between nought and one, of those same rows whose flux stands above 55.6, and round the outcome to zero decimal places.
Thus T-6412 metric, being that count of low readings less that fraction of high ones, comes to 5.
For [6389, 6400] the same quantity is 1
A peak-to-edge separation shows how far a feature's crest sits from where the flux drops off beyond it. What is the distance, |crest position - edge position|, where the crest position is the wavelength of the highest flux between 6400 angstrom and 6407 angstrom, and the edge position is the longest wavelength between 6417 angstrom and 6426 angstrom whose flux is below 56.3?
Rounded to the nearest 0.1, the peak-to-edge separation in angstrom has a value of 19.2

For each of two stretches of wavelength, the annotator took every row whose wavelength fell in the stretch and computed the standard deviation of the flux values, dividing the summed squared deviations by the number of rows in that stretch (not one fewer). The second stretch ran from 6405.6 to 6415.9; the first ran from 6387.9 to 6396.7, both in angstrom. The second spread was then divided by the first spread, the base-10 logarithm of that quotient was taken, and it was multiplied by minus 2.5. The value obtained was -0.34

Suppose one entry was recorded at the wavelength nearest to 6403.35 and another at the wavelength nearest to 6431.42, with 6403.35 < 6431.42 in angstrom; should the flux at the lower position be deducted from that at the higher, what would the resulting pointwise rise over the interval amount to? 18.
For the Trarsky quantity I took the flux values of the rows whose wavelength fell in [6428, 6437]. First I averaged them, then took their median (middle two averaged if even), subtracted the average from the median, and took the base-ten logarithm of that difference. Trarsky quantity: -0.5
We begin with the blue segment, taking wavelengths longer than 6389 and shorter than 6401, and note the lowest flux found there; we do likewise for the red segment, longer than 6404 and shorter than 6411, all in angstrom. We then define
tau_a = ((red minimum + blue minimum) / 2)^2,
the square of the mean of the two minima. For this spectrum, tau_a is 1966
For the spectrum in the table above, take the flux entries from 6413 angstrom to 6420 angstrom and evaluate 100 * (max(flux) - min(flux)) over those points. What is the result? 1646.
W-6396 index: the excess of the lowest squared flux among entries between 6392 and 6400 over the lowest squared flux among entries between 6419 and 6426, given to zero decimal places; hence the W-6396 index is -302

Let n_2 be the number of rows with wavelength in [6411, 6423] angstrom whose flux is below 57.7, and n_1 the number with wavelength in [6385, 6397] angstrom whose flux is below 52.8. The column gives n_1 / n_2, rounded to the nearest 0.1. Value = 0.6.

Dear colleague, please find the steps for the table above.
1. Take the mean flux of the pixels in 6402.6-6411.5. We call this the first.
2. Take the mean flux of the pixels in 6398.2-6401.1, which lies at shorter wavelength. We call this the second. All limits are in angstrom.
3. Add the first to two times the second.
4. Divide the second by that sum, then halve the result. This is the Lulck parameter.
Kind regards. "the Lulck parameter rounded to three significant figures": 0.170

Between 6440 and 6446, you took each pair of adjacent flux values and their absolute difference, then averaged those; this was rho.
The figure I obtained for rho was 1.1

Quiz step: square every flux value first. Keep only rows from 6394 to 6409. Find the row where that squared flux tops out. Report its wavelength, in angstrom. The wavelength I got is 6398.93 angstrom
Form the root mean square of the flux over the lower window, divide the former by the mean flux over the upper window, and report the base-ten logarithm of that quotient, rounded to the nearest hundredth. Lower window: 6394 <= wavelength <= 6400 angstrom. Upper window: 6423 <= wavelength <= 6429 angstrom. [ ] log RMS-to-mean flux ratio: 0.01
